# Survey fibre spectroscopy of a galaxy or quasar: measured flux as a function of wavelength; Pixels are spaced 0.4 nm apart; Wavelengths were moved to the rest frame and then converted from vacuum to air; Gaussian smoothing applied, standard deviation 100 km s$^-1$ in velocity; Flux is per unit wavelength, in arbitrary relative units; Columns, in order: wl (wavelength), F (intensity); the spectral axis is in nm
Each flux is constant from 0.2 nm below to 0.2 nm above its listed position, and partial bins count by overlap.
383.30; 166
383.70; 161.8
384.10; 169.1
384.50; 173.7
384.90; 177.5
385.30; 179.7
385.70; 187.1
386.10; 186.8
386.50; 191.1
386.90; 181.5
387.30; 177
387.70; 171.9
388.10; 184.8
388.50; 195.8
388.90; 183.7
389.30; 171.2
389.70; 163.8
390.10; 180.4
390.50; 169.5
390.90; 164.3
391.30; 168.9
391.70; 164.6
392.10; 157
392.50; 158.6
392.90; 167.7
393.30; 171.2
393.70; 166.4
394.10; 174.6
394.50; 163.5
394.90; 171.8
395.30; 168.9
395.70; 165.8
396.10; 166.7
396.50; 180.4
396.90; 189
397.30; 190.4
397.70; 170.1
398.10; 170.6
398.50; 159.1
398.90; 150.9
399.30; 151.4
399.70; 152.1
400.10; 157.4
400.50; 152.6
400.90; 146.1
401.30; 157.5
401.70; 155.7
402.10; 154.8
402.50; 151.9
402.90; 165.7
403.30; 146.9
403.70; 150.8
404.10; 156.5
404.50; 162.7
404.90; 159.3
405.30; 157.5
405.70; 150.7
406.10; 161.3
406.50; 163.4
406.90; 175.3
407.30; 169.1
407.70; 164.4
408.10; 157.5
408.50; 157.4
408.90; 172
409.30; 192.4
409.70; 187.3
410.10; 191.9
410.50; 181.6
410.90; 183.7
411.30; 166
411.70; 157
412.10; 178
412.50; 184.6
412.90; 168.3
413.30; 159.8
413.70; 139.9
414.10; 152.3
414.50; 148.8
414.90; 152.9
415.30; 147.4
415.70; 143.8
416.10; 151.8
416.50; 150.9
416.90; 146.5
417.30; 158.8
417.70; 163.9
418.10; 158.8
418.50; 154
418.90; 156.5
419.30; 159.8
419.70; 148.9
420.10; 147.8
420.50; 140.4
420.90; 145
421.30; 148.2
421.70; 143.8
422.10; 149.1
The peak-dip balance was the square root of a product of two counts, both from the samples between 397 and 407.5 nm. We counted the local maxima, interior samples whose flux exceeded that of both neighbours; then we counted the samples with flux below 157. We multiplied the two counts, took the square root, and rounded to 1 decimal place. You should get 8.5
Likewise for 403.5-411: 3.5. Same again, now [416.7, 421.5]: 4.0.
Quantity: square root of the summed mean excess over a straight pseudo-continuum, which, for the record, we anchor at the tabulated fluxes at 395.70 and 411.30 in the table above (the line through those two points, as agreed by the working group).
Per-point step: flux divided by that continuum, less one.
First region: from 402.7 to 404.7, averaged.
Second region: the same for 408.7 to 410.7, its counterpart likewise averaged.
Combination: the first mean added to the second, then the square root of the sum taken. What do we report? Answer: 0.241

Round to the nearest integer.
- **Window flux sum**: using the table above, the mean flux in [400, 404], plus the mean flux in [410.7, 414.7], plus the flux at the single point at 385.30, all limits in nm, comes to 497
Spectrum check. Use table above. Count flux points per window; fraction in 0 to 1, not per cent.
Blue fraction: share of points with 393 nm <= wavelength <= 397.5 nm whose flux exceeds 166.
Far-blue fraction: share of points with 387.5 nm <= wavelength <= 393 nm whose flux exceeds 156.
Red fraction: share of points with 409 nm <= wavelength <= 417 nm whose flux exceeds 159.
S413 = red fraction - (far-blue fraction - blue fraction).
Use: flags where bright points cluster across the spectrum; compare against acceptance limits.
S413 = 0.32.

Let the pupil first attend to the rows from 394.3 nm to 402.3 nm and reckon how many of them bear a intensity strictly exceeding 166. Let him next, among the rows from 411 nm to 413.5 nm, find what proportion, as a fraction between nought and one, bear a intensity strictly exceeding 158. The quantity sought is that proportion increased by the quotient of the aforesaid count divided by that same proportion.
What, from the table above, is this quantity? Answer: 10.4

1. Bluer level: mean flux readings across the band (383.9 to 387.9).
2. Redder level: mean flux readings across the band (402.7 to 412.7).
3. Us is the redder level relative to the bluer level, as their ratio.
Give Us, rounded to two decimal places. 0.93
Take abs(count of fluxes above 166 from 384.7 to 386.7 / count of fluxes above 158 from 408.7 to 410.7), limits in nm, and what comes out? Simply 1.0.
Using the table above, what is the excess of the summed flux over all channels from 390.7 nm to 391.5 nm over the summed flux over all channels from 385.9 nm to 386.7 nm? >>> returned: -45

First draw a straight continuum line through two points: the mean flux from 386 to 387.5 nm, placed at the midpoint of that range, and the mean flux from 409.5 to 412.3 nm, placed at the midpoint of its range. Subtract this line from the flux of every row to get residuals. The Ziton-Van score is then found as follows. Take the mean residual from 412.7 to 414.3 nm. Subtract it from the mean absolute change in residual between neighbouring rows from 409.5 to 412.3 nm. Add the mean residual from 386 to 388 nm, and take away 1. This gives 30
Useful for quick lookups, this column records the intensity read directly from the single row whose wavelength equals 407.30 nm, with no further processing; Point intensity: 169.1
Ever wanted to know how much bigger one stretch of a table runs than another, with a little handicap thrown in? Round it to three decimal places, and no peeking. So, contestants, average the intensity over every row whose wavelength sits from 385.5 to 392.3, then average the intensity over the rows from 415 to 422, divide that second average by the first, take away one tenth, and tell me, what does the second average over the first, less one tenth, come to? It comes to 0.756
